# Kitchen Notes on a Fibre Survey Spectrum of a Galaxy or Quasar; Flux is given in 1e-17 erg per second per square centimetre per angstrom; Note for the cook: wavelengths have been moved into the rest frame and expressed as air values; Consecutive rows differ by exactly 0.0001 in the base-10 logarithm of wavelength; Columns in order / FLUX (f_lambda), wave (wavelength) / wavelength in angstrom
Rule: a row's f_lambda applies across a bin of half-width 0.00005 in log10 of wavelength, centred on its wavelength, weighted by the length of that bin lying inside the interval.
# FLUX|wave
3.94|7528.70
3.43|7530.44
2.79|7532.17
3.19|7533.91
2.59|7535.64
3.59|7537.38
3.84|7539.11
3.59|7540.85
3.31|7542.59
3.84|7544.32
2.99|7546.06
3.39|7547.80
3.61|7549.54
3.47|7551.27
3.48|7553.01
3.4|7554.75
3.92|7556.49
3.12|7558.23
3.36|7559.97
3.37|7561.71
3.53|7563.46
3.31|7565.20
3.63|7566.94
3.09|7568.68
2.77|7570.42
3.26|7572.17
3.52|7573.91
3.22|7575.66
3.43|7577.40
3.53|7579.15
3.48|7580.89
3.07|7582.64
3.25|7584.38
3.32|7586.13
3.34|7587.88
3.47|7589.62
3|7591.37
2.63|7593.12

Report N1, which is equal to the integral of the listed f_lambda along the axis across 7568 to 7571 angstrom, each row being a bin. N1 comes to 8.8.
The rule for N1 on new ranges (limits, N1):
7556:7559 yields 10.4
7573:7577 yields 13.5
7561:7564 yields 10.3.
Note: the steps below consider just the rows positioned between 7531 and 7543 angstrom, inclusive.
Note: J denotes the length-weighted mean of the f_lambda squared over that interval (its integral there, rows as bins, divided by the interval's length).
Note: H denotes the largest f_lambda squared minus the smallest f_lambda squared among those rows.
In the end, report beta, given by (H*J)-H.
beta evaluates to 80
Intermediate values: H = 8.0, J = 10.9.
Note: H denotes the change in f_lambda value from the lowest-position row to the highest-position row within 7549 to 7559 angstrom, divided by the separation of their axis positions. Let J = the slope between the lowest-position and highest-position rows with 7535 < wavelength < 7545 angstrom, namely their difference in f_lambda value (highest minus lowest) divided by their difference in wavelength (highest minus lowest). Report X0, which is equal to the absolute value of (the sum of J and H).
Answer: 0.09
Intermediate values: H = -0.06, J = 0.14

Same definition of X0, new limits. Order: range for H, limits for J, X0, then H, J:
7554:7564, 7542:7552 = 0.03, 0.01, 0.02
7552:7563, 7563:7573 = 0.04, -0.01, -0.03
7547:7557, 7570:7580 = 0.15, 0.06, 0.09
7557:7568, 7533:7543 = 0.07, 0.06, 0.01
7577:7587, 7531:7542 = 0.08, -0.01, 0.09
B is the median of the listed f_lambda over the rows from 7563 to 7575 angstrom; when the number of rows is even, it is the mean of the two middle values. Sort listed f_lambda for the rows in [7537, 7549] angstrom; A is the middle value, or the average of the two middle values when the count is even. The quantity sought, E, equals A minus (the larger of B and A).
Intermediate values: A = 3.59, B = 3.31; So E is 0.00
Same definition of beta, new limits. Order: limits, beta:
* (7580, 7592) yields 30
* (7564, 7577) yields 54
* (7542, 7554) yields 63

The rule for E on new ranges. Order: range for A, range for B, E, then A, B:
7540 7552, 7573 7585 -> 0.00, 3.47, 3.43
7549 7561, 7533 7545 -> -0.12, 3.47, 3.59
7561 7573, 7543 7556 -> -0.16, 3.31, 3.47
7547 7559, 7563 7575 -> 0.00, 3.47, 3.31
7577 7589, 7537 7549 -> -0.25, 3.34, 3.59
